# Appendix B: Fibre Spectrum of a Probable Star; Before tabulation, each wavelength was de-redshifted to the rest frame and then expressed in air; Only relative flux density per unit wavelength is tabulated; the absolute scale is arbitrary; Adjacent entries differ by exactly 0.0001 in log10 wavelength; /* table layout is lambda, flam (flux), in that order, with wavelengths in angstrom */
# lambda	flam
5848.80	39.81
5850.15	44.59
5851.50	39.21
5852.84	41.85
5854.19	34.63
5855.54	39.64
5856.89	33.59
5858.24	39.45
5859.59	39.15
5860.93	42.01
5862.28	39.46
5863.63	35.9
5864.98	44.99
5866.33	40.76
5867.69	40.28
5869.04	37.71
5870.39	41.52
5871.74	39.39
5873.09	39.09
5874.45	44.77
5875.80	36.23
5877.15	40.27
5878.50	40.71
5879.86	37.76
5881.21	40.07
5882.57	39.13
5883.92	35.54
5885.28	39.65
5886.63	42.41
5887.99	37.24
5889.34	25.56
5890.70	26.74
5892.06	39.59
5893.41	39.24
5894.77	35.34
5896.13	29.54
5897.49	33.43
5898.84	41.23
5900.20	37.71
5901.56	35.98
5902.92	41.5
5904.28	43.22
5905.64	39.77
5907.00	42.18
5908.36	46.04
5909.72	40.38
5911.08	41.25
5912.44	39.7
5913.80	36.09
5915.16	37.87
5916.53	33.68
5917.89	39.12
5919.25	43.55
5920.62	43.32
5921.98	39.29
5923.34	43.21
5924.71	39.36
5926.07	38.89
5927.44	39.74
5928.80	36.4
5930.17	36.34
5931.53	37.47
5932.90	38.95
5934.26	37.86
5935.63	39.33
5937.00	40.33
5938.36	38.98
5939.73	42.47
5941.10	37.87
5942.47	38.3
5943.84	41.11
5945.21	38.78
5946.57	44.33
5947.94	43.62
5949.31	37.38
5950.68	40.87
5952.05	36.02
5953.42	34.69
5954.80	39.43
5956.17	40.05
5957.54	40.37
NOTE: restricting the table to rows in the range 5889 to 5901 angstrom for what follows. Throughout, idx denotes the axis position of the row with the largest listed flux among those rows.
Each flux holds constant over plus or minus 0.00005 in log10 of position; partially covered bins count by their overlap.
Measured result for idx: 5898.84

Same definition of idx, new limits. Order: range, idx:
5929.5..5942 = 5939.73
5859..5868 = 5864.98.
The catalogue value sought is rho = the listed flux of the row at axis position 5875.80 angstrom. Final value 36.23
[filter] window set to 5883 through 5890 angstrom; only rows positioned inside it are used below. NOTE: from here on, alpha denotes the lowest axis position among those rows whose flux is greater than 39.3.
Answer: 5885.28 angstrom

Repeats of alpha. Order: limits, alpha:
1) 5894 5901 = 5898.84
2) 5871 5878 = 5871.74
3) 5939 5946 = 5939.73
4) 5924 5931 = 5924.71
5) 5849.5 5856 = 5850.15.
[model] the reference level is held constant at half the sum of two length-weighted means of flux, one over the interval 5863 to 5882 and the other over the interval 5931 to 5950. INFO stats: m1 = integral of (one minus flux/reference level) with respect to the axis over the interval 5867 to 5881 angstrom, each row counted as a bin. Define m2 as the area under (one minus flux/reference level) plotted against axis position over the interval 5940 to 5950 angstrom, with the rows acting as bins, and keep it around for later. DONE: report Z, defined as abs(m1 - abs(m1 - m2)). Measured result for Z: 0.11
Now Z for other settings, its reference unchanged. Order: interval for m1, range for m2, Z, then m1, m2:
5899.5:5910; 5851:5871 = 0.79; -0.3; 0.27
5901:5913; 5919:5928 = 0.54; -0.4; -0.24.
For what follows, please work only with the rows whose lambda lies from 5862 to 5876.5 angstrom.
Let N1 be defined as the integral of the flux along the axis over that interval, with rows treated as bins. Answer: 580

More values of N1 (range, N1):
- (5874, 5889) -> 586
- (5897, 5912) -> 605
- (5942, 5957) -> 593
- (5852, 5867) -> 589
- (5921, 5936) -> 583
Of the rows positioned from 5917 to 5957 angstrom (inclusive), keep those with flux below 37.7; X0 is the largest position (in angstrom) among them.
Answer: 5953.42 angstrom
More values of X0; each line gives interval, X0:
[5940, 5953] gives 5952.05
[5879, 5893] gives 5890.70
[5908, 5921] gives 5916.53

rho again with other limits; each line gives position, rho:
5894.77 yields 35.34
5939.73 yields 42.47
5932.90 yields 38.95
